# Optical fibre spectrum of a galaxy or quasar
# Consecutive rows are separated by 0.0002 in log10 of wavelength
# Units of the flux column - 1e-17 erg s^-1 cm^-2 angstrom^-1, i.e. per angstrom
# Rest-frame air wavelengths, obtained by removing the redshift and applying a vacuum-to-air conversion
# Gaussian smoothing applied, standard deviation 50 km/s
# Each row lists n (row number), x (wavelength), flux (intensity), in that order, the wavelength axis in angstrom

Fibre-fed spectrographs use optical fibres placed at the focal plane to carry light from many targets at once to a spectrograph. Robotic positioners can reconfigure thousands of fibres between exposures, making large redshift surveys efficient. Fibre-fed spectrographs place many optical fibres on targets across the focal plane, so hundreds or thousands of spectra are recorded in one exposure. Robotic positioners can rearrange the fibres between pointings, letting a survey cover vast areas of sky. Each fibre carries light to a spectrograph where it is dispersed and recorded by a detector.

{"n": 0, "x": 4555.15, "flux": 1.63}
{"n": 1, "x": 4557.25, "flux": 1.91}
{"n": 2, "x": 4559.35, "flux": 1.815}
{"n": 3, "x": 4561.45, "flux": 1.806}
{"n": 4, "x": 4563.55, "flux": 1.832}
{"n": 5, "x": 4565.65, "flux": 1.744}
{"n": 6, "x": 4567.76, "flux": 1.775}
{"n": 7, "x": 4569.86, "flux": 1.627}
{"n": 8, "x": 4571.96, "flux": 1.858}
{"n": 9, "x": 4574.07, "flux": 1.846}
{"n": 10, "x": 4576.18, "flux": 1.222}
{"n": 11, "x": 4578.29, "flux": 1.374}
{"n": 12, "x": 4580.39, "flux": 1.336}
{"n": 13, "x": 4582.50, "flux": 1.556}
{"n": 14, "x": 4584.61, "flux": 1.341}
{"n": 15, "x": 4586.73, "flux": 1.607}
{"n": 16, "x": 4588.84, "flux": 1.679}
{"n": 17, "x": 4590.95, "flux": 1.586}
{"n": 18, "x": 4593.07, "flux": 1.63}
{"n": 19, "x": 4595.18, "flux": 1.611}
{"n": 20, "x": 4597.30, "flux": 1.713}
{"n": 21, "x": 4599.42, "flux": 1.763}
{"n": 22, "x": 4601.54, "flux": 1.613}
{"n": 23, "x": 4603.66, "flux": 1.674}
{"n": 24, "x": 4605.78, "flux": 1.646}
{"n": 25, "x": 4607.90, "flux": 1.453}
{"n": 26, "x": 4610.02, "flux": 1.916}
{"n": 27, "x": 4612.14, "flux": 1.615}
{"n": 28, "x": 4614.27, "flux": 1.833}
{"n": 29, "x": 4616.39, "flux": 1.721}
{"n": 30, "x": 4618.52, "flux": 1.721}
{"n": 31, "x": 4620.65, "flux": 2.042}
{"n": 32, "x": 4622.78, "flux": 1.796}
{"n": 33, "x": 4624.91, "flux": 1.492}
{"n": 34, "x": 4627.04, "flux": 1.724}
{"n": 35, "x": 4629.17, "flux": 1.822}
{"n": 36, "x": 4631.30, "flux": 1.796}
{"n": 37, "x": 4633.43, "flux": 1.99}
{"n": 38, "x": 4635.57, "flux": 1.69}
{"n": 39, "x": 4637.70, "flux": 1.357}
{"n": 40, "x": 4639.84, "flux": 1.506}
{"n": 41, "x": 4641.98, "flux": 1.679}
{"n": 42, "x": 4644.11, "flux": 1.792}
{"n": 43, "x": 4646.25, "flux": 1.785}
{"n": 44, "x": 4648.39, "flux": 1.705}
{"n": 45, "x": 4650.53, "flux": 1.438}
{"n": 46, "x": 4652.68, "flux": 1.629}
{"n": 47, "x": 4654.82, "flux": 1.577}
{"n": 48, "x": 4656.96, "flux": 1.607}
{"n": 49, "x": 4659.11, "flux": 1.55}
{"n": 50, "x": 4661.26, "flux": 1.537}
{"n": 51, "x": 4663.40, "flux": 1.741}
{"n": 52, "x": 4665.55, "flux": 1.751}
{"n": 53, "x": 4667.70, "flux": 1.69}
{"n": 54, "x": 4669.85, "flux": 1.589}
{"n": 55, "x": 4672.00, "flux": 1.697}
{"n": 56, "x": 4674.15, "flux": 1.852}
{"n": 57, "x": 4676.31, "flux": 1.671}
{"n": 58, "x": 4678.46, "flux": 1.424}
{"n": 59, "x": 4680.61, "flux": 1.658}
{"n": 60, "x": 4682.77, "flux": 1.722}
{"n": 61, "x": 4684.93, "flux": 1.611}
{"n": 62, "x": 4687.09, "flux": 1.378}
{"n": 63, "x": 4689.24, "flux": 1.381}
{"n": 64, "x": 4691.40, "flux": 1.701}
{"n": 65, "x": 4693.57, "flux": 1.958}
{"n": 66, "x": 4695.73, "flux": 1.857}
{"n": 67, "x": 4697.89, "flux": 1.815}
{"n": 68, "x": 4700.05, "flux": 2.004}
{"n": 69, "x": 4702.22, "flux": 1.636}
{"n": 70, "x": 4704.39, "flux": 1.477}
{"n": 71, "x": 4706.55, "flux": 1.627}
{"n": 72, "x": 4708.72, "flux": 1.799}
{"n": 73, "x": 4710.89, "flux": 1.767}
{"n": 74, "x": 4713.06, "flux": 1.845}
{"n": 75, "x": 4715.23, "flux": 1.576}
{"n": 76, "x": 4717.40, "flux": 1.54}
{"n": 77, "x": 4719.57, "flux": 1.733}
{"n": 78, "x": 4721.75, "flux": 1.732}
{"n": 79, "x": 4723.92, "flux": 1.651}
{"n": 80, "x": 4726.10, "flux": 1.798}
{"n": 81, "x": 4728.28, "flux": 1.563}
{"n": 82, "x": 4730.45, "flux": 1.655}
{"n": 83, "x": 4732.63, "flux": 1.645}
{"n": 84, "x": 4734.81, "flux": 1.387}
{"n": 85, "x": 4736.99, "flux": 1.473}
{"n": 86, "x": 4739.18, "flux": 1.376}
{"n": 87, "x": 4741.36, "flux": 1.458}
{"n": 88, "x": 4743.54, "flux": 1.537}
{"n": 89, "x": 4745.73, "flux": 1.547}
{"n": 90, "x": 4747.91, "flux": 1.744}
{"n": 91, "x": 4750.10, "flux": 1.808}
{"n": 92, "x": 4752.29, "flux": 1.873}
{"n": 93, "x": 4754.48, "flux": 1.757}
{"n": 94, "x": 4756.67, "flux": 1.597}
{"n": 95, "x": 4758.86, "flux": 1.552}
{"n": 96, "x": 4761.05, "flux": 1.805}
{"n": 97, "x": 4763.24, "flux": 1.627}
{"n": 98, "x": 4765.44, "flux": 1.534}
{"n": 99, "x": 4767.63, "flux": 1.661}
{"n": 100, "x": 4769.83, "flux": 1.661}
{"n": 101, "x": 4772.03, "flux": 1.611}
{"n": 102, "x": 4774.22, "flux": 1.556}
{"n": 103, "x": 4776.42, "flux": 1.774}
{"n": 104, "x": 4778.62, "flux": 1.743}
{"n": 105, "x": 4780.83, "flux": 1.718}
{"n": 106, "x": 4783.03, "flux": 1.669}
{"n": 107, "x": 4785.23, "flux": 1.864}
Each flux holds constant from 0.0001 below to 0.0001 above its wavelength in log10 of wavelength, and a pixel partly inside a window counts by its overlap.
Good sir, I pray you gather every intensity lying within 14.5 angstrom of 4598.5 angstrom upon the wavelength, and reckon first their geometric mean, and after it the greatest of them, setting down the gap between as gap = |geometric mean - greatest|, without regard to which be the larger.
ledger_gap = 0.289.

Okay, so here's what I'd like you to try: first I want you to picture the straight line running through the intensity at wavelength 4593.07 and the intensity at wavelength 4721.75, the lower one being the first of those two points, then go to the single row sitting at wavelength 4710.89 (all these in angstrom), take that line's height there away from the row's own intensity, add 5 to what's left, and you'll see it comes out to 5.04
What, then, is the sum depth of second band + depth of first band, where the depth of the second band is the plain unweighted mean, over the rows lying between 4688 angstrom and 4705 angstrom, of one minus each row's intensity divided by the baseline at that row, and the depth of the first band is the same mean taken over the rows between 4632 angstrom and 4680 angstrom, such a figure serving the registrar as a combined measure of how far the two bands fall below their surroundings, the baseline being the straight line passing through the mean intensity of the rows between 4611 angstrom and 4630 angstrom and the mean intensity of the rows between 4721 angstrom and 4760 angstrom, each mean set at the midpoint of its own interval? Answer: 0.00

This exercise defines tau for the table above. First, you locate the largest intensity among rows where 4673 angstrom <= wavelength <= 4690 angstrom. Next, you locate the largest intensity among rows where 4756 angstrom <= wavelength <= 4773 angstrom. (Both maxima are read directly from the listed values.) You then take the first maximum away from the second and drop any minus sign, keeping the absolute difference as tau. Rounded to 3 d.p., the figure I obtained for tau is 0.047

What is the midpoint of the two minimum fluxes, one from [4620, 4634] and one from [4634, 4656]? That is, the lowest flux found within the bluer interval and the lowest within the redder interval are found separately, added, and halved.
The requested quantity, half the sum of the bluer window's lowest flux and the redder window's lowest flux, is 1.42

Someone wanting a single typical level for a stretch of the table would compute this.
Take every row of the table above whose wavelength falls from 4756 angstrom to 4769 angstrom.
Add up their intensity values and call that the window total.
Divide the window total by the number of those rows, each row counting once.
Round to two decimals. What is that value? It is 1.63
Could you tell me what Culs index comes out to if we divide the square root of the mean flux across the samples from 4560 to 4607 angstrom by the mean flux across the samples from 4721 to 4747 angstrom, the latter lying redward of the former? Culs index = 0.814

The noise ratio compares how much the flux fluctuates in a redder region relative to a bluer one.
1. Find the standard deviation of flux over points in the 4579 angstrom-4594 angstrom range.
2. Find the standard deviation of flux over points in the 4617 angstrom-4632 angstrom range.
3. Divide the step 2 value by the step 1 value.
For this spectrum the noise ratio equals 1.18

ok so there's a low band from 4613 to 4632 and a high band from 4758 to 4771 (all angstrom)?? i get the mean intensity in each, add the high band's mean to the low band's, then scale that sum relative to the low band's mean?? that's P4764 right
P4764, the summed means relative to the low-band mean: 1.93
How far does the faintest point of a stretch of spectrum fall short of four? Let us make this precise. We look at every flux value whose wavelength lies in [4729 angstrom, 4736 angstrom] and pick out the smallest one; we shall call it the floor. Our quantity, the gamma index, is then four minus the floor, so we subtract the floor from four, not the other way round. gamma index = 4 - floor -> 2.61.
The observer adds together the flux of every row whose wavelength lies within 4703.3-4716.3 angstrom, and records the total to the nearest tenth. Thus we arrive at 10.1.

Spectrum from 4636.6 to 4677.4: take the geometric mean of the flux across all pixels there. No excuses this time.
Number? 1.63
